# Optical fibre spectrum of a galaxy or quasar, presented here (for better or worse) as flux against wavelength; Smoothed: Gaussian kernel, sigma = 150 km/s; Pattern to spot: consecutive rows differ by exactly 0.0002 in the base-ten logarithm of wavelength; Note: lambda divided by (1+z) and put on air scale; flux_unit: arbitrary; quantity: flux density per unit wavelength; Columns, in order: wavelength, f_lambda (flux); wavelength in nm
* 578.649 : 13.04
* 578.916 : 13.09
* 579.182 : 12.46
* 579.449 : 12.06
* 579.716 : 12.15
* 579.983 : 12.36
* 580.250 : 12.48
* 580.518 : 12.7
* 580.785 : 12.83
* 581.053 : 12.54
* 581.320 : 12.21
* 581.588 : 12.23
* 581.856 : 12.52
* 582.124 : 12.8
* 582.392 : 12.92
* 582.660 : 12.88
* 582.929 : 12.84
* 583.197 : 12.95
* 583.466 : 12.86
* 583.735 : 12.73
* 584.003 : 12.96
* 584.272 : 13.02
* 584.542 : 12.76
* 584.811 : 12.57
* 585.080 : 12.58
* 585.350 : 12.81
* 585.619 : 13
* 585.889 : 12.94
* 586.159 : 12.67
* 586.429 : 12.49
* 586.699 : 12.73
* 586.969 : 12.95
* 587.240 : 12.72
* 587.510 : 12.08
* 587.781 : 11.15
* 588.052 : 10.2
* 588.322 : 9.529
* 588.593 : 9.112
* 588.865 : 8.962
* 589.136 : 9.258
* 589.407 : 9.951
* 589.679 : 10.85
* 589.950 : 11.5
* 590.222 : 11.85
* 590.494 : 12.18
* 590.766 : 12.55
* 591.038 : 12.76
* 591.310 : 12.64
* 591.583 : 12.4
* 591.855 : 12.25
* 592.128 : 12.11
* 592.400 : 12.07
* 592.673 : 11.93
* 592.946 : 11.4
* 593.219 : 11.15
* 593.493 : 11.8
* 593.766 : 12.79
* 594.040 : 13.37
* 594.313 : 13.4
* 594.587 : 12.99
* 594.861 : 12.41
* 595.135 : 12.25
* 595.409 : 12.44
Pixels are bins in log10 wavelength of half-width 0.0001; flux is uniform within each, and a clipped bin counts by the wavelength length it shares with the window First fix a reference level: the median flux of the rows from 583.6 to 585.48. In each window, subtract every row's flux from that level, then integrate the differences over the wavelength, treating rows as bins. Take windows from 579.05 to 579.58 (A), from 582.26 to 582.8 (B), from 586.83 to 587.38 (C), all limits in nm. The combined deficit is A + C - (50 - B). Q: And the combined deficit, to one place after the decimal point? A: -49.8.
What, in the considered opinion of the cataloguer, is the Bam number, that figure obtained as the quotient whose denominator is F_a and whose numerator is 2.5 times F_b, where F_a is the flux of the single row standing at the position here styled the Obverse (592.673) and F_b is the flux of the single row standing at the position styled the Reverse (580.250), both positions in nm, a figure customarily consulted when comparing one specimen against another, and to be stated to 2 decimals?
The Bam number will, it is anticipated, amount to 2.62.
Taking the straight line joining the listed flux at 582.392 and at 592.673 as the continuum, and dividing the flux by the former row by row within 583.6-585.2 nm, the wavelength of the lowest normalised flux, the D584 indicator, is 584.811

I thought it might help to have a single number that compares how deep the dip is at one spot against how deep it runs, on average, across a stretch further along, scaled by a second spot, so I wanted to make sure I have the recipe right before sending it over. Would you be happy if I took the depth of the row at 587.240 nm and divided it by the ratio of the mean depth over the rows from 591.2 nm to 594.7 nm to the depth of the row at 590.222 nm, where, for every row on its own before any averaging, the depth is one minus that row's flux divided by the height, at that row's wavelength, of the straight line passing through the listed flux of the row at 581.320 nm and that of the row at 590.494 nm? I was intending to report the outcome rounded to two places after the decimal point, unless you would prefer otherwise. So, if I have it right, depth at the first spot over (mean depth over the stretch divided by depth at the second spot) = 0.09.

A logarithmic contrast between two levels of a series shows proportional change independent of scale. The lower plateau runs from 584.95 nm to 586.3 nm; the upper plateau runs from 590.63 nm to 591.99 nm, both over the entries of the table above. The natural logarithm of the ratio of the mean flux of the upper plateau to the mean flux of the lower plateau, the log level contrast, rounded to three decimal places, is -0.022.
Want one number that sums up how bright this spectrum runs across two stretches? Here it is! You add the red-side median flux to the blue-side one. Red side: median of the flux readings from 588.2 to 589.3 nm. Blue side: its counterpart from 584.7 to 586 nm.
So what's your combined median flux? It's 22.0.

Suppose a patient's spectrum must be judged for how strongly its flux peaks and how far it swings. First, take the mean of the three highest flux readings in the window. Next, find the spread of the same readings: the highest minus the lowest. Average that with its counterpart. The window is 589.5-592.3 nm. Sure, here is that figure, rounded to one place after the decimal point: 7.3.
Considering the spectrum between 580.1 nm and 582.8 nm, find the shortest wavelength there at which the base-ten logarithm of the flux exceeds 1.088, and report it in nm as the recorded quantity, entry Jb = 580.250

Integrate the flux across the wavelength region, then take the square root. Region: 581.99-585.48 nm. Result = 6.69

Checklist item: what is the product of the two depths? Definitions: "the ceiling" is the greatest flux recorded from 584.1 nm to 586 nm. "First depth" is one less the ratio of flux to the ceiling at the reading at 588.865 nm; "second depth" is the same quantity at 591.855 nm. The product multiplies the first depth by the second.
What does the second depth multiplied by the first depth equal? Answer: 0.0184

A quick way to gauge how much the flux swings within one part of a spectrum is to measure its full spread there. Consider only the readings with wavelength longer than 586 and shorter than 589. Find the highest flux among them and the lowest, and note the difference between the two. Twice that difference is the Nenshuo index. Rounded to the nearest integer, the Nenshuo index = 8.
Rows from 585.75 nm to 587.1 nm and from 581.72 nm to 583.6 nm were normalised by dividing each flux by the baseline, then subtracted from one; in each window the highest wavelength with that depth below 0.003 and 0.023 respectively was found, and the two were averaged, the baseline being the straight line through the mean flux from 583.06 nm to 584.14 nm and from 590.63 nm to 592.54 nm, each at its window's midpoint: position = 585.22 nm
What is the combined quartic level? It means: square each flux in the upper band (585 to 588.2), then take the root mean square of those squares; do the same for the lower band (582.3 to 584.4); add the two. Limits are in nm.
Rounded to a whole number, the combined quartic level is 321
